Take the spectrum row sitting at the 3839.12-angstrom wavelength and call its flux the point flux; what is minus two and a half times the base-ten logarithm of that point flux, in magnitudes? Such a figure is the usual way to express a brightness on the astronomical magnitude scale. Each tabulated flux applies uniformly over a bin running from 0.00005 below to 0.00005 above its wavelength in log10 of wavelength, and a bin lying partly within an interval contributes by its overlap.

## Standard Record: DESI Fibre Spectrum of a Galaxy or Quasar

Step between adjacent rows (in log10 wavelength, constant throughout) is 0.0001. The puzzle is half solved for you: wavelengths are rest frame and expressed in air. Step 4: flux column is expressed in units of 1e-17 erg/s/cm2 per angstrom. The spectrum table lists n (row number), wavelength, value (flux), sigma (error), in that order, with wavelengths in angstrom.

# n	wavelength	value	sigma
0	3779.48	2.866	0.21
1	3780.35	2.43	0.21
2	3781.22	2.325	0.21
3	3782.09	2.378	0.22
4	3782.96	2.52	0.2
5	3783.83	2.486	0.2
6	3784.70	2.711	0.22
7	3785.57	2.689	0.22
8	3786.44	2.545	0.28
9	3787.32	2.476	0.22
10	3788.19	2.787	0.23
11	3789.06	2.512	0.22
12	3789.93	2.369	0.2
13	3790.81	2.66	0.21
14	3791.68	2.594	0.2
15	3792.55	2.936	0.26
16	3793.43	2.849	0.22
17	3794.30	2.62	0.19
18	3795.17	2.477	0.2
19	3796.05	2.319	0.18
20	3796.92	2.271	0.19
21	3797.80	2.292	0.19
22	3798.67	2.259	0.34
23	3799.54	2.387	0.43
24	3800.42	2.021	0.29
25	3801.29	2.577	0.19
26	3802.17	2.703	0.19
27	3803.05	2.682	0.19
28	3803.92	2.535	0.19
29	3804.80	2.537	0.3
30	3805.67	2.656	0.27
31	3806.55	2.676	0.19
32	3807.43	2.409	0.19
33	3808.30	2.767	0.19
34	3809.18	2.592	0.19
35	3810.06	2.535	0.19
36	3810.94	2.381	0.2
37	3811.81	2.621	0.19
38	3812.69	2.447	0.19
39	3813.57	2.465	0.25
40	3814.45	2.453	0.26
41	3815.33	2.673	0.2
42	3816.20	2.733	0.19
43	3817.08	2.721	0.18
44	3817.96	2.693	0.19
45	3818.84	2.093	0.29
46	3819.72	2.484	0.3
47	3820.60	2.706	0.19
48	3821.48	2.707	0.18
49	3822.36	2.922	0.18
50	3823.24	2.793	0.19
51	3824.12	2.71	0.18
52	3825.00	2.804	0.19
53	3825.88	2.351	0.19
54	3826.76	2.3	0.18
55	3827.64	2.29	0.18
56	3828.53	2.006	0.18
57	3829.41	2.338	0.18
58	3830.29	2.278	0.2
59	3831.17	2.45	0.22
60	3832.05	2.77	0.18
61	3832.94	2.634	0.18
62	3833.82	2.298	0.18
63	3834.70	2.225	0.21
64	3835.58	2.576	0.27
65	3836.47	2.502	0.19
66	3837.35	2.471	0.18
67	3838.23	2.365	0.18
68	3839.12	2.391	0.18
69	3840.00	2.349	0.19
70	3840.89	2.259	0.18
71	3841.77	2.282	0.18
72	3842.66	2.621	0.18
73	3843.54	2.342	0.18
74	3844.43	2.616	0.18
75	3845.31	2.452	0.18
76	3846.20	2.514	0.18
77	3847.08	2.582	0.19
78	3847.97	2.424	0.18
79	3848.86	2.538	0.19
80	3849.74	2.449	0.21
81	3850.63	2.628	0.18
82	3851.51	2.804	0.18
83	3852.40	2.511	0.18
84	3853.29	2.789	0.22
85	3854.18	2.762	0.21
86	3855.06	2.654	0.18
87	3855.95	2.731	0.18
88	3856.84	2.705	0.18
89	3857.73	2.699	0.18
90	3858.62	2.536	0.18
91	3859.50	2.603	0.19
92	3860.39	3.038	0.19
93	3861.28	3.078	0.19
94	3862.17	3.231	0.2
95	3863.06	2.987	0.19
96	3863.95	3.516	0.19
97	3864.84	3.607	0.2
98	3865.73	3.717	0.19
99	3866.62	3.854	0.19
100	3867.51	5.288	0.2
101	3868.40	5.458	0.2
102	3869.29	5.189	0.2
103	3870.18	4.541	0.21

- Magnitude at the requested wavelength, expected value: -0.95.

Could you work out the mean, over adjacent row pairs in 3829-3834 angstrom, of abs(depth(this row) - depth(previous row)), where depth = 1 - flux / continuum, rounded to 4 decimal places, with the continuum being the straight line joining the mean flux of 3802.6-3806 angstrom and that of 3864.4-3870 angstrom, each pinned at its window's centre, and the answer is 0.0605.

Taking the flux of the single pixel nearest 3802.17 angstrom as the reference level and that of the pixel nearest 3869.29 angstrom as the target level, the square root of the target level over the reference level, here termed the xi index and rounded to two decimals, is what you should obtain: 1.39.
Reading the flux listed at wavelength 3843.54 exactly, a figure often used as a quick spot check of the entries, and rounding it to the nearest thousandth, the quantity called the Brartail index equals 2.342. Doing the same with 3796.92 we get 2.271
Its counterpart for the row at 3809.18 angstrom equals 2.592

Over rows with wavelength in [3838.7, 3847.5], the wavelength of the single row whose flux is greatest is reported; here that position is 3842.66 angstrom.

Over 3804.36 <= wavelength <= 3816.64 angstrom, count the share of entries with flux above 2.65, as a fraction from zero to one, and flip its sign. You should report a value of -0.36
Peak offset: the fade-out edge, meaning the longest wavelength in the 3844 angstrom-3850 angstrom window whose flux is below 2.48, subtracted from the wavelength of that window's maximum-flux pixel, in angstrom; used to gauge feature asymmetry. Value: -5.3 angstrom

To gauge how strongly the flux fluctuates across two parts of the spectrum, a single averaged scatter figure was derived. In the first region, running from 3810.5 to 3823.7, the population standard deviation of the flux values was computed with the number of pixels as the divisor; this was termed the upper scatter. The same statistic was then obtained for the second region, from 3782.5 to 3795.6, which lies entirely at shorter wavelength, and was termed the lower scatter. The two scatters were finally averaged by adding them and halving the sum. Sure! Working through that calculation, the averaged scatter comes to 0.175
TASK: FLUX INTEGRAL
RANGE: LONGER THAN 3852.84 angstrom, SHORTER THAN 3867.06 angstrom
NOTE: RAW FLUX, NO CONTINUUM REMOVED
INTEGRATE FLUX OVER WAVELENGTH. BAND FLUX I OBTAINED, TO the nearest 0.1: 43.1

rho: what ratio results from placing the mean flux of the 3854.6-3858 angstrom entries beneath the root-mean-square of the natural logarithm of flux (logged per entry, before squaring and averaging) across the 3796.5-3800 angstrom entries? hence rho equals 0.31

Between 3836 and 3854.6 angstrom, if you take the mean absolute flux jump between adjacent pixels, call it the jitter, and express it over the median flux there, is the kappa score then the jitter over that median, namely 0.0563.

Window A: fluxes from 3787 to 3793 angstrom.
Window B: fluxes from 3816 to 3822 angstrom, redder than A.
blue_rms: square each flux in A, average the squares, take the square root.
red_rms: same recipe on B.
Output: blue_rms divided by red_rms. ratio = 1.01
